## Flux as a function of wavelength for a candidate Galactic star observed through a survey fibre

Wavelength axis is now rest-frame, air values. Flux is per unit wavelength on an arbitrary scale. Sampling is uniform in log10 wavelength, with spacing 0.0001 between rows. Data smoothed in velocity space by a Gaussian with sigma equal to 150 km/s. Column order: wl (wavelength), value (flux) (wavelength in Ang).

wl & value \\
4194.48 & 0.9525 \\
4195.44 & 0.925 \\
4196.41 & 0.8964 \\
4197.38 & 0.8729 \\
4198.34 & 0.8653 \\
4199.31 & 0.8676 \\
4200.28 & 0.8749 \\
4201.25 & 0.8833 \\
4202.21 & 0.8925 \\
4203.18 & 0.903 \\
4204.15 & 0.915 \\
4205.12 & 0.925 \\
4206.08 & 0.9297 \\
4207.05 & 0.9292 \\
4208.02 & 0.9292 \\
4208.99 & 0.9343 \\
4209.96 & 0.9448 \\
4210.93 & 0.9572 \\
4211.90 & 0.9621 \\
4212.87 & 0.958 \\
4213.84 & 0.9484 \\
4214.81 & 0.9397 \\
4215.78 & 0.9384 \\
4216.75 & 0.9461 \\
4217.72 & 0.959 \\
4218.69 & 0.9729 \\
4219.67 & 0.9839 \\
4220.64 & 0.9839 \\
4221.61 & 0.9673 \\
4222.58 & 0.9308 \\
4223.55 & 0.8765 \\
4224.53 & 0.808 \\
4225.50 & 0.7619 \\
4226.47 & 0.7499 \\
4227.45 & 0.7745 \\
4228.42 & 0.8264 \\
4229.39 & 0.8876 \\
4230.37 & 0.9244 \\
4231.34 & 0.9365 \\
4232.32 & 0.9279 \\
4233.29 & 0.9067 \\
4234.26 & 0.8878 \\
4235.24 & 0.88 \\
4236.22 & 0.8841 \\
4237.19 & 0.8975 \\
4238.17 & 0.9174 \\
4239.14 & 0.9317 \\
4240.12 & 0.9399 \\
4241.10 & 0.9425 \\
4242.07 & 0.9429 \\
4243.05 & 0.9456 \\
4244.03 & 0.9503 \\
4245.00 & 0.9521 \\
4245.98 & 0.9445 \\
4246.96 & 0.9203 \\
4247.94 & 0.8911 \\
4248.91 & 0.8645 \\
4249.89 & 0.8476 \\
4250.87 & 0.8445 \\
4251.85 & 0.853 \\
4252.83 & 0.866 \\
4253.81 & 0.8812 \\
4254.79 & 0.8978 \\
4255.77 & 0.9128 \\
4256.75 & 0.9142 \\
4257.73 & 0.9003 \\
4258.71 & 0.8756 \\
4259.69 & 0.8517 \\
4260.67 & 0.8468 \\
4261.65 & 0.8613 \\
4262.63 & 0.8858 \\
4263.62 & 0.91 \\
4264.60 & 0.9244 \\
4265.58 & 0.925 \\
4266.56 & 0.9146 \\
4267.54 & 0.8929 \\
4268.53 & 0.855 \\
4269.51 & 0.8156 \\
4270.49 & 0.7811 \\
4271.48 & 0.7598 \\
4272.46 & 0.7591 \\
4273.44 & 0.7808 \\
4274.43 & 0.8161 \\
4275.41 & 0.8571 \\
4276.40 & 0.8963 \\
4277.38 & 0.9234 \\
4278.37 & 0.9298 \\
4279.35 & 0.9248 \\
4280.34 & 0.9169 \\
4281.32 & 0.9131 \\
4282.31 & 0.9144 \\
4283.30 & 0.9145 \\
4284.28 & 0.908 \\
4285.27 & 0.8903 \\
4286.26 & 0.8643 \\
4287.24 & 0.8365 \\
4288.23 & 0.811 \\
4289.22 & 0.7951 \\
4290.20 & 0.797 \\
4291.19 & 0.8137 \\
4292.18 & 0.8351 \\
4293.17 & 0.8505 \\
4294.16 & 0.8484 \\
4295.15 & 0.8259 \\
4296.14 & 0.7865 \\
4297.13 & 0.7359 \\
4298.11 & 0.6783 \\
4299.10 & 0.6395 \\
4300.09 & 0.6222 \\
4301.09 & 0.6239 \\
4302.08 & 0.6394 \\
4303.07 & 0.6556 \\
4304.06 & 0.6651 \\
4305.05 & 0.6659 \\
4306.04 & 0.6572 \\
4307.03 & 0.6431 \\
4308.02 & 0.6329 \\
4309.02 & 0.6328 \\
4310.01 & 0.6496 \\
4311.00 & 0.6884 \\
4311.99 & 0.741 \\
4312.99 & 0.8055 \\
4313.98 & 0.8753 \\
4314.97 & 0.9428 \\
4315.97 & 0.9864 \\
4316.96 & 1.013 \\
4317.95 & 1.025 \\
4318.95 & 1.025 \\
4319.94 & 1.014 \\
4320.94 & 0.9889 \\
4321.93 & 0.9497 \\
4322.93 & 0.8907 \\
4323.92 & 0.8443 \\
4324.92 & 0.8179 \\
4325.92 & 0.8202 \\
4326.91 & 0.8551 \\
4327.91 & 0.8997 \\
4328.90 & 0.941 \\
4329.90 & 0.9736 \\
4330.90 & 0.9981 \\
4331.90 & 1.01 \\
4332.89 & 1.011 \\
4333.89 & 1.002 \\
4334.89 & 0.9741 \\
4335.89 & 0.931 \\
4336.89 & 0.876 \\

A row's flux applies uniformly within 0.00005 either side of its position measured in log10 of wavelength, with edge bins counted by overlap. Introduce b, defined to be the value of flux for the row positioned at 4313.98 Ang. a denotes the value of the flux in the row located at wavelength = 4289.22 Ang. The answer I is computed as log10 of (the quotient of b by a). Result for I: 0.04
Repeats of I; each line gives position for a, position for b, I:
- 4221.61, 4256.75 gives -0.02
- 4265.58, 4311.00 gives -0.13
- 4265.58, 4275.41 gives -0.03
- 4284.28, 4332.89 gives 0.05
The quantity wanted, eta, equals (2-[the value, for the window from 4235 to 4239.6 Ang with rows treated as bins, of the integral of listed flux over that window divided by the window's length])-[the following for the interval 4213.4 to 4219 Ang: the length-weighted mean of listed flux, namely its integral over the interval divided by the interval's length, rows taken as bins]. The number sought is 0.15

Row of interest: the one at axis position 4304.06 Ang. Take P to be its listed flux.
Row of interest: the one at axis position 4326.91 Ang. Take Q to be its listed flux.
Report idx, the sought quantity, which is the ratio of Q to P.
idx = 1.29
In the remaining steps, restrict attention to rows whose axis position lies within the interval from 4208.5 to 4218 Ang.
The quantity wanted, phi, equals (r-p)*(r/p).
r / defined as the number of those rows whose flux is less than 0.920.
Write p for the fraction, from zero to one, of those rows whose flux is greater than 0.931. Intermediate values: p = 1.0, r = 0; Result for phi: 0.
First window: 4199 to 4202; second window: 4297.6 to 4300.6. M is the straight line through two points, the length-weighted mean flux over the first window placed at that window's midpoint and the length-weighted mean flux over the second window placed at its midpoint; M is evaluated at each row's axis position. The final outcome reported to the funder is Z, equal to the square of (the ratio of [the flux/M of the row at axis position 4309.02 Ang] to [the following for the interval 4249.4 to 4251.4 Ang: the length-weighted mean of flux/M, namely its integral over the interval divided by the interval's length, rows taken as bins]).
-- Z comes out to 0.83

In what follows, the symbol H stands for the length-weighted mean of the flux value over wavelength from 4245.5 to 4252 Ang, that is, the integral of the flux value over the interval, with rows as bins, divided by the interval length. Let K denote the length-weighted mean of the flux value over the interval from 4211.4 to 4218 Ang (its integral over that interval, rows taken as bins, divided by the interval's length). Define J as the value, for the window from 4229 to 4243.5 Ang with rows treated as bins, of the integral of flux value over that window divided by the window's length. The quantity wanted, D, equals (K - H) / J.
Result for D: 0.07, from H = 0.882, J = 0.92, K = 0.95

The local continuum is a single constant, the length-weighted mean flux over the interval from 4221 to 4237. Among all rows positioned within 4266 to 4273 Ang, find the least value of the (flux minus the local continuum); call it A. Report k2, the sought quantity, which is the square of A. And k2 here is 0.013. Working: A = -0.11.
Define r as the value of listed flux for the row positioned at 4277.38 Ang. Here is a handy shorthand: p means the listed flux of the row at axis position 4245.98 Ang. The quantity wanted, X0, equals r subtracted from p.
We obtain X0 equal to 0.02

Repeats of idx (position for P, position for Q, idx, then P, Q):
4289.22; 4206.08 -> 1.17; 0.7951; 0.9297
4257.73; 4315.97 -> 1.10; 0.9003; 0.9864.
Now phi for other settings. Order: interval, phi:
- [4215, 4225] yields 4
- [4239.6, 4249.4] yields 4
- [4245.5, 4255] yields 632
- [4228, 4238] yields 483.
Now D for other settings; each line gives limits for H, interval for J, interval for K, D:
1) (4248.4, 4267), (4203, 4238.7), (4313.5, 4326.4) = 0.06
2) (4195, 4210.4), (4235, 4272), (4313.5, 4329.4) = 0.03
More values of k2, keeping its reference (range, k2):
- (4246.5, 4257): 0.001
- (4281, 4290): 0.006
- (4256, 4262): 0.001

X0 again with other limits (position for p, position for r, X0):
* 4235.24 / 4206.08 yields -0.05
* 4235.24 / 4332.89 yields -0.13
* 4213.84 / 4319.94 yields -0.07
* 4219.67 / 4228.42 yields 0.16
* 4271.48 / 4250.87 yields -0.08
